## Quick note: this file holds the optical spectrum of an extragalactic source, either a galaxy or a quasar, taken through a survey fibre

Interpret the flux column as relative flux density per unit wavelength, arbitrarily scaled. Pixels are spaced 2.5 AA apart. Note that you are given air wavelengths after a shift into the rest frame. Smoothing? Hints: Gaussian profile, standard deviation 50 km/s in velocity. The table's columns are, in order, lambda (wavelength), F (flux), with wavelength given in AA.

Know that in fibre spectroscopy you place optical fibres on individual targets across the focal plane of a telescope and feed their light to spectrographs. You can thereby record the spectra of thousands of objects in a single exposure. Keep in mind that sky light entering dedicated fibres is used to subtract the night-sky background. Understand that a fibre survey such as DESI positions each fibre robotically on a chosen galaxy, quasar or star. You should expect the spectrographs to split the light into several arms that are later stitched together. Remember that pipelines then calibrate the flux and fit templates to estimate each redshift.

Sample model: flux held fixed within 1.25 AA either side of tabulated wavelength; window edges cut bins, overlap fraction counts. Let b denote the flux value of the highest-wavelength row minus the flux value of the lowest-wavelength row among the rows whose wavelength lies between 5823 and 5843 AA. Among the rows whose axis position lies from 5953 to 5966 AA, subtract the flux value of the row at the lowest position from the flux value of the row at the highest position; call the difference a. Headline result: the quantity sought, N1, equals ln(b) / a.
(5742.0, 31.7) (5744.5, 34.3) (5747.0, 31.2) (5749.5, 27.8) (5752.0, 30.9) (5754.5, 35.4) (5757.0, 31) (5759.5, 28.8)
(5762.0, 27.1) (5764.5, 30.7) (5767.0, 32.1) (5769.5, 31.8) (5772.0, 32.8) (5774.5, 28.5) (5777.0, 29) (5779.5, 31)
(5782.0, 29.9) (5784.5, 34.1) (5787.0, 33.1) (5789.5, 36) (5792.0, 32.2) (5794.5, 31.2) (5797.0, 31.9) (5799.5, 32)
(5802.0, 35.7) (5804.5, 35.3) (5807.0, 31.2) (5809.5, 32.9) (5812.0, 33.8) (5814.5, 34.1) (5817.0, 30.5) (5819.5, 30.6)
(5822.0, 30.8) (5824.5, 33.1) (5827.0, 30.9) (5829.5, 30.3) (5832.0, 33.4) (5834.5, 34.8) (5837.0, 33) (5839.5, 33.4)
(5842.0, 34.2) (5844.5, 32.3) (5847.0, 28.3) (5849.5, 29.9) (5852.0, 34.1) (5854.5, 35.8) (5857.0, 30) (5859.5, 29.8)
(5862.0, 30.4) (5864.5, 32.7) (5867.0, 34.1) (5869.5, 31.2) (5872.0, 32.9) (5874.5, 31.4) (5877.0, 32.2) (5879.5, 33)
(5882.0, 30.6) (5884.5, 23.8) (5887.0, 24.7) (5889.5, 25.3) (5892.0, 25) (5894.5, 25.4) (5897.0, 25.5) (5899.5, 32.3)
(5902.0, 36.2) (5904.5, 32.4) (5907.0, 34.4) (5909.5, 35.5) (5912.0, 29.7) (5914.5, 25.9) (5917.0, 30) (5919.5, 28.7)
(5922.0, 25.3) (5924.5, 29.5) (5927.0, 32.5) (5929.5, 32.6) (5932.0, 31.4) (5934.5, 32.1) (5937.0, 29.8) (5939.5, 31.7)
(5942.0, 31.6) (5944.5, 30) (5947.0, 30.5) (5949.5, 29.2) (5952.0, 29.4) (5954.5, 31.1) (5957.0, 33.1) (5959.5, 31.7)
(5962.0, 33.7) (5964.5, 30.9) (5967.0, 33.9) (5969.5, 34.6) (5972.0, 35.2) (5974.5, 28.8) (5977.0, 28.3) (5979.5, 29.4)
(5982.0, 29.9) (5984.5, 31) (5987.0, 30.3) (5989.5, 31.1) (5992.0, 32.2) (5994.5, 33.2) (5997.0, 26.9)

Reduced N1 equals -0.5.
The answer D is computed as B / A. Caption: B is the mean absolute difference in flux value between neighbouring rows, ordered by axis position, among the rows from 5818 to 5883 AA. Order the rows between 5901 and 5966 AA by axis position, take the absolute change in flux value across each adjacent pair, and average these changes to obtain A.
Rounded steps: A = 2.1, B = 1.9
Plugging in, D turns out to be 0.9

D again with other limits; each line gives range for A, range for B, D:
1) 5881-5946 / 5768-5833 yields 0.8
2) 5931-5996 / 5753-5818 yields 1.4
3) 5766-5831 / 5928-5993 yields 0.8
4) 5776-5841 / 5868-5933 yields 1.4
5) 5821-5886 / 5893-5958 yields 1.1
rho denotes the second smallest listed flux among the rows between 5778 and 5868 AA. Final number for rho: 29.8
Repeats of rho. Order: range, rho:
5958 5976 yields 30.9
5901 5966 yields 25.9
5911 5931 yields 25.9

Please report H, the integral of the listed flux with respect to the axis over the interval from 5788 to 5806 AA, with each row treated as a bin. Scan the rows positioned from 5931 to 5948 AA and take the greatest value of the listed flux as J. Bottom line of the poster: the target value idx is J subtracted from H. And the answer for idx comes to 570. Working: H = 602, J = 32.1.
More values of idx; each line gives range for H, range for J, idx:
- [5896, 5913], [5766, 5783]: 518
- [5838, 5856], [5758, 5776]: 553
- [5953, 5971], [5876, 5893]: 556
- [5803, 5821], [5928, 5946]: 555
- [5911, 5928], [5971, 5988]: 453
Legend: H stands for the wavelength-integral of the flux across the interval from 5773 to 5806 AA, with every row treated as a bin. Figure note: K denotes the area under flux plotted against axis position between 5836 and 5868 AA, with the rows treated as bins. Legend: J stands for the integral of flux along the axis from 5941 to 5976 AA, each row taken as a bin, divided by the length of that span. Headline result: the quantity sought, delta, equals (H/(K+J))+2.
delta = 3.0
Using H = 1066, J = 31.7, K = 1028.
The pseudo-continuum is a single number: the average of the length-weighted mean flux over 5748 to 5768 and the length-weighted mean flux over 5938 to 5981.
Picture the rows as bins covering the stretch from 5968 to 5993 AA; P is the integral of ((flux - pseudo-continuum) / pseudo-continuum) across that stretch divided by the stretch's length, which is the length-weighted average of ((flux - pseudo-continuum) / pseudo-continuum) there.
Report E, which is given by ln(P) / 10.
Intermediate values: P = 0.01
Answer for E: -0.51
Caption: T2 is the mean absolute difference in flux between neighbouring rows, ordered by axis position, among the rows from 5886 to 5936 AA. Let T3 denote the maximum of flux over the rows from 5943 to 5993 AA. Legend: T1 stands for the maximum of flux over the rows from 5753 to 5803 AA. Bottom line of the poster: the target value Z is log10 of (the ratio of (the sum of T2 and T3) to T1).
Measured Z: 0.019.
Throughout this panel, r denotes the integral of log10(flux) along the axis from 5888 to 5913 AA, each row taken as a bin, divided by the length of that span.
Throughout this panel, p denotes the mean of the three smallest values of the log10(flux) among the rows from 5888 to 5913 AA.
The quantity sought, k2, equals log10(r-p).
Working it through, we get -1.14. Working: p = 1.40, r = 1.474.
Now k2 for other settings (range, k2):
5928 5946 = -1.89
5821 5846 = -1.58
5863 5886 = -1.39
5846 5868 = -1.49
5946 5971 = -1.53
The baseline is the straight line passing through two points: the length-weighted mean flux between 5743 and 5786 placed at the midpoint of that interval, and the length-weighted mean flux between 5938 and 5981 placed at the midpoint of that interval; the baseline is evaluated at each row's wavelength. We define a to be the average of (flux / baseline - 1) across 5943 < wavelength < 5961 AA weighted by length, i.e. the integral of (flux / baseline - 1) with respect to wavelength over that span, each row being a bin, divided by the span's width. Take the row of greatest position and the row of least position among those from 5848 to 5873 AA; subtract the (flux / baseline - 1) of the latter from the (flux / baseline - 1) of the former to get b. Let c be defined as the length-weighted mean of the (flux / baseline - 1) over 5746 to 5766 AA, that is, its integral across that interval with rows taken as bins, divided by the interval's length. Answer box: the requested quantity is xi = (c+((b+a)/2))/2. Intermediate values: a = -0.018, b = 0.09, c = -0.02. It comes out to 0.010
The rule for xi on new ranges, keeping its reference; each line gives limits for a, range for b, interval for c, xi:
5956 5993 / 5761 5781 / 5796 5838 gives 0.058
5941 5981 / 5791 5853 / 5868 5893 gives -0.019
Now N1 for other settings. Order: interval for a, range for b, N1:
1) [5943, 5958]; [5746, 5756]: 0.5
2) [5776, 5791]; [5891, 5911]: 0.3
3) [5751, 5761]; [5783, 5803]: -0.2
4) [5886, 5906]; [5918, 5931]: 0.2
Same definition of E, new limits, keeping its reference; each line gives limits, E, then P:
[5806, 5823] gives -0.33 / 0.04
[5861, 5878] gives -0.32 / 0.04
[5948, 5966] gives -0.43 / 0.01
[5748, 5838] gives -0.35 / 0.03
